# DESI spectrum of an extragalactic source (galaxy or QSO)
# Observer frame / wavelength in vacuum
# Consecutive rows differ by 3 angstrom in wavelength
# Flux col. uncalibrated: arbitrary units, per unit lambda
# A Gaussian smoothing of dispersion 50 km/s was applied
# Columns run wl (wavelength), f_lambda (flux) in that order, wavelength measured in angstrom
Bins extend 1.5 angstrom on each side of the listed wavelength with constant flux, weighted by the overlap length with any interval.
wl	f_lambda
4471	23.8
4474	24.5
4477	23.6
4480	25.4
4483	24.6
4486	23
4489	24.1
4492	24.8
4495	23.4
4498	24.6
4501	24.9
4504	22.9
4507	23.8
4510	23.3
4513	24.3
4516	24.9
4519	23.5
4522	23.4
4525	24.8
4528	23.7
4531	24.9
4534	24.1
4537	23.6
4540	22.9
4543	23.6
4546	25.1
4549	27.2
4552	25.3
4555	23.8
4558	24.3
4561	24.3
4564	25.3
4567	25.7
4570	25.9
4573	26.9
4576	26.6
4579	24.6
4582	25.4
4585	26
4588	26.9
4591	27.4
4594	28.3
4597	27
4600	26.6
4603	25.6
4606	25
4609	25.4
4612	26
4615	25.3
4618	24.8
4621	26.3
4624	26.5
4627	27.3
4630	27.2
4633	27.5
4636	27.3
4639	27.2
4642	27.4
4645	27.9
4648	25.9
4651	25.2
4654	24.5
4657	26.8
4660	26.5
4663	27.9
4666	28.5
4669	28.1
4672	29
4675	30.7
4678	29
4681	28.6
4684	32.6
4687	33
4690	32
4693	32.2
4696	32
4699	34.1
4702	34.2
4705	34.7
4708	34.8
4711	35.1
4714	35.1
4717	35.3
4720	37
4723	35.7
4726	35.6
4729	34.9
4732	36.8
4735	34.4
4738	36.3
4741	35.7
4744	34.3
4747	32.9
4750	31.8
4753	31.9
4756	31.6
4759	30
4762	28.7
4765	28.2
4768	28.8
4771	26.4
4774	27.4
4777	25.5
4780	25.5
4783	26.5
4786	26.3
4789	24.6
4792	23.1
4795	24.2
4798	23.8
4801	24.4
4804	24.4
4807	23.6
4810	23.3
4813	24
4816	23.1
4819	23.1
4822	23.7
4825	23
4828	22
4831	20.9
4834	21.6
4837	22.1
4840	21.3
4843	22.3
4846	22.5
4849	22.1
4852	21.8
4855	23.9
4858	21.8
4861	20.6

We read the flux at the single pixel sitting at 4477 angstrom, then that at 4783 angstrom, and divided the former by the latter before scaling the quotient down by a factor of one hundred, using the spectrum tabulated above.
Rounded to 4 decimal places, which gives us 0.0089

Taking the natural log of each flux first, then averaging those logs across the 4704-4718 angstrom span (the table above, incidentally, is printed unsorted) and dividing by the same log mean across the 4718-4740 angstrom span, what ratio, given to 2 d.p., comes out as 0.99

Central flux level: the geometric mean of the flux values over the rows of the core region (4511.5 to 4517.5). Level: 24.6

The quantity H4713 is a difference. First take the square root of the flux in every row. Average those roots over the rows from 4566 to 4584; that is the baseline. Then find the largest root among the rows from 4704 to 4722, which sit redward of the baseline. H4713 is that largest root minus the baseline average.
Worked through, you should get 1.0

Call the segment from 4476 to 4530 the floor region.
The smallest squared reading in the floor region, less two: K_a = 522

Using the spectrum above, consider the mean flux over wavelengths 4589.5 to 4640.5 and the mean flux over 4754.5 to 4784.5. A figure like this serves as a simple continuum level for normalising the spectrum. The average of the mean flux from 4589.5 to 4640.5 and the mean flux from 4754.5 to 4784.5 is 27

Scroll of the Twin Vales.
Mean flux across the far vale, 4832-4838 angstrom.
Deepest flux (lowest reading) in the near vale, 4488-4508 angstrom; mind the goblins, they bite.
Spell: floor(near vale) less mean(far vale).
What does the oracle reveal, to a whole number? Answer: 1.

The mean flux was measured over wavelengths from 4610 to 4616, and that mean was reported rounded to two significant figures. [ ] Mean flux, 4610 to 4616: 26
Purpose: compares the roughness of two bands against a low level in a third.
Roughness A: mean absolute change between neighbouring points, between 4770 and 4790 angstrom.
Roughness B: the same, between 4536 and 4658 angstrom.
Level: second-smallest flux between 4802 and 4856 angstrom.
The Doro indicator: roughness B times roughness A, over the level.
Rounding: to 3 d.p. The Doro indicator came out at 0.037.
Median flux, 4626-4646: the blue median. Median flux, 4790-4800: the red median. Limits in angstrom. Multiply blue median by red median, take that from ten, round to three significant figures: -640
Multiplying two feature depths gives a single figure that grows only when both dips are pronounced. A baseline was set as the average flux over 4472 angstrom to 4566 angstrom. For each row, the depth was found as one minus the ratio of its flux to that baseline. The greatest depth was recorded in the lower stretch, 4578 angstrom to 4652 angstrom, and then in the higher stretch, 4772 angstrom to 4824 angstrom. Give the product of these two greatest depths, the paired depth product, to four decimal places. -0.0007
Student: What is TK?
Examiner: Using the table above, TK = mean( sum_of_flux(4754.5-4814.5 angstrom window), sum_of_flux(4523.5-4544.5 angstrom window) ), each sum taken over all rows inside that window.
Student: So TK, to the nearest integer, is 344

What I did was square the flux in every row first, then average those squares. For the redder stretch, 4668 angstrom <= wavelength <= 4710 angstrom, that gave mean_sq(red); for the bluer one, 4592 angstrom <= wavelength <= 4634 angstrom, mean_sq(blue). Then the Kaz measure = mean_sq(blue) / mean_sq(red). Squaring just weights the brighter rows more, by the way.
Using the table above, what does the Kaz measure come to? 0.7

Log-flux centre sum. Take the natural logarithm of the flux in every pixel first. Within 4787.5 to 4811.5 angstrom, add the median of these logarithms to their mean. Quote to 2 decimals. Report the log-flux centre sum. 6.35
